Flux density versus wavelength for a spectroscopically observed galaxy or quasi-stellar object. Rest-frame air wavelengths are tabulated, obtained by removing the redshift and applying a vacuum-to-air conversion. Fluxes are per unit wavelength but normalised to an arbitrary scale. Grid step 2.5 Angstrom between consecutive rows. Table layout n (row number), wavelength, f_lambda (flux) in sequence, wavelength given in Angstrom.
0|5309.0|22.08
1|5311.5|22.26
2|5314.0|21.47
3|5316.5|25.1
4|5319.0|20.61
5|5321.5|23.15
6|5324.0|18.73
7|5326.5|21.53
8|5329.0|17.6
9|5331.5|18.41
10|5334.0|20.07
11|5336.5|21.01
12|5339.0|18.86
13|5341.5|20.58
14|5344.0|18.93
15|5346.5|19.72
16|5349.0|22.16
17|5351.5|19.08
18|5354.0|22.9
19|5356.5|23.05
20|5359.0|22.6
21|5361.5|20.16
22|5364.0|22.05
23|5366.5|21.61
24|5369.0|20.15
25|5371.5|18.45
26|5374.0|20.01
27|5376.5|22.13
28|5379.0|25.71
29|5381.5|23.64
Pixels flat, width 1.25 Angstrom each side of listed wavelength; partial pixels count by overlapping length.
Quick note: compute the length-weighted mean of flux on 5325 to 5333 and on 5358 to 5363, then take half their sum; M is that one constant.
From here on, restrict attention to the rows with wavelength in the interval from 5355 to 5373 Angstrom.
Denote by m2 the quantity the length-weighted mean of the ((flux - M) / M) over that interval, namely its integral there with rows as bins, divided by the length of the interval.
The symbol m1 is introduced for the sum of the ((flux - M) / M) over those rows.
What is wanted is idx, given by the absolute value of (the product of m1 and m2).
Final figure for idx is 0.013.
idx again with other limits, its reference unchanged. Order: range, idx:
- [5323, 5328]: 0.000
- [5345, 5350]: 0.002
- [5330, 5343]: 0.003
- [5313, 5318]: 0.044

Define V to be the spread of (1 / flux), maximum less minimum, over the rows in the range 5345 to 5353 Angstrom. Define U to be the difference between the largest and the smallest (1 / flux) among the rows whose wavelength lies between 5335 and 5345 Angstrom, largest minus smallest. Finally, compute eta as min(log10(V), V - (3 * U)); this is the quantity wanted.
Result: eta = -2.14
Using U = 0.0054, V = 0.007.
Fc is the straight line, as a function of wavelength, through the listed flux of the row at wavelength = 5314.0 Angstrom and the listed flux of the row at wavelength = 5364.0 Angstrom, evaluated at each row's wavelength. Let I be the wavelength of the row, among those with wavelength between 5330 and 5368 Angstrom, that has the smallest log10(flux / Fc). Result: 5331.5 Angstrom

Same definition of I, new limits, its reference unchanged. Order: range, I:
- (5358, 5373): 5371.5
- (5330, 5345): 5331.5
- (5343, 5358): 5344.0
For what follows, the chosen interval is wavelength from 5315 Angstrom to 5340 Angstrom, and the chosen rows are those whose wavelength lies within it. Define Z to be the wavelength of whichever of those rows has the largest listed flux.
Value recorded 5316.5 Angstrom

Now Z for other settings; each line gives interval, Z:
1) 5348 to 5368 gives 5356.5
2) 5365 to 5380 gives 5379.0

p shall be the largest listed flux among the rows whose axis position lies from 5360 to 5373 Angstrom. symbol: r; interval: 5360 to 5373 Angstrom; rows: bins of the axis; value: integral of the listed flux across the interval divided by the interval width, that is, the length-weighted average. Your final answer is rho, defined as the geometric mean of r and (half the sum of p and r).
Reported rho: 20.9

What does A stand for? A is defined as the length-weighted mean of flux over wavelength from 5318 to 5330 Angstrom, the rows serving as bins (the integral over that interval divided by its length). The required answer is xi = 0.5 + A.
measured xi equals 20.9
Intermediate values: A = 20.4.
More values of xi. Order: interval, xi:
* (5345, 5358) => 21.9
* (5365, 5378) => 21.1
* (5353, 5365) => 22.6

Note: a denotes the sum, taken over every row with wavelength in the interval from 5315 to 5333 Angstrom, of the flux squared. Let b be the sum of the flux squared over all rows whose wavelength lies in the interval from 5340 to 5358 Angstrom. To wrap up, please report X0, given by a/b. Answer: 1.0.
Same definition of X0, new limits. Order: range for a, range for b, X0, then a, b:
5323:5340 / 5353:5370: 0.8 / 2663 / 3332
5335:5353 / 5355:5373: 0.9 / 2823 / 3148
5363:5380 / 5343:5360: 1.0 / 3251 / 3169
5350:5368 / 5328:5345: 1.3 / 3290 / 2630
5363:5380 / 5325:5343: 1.2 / 3251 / 2736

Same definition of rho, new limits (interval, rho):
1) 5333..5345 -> 20.2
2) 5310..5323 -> 23.1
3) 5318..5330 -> 21.1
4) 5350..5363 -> 21.9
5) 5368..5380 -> 22.3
